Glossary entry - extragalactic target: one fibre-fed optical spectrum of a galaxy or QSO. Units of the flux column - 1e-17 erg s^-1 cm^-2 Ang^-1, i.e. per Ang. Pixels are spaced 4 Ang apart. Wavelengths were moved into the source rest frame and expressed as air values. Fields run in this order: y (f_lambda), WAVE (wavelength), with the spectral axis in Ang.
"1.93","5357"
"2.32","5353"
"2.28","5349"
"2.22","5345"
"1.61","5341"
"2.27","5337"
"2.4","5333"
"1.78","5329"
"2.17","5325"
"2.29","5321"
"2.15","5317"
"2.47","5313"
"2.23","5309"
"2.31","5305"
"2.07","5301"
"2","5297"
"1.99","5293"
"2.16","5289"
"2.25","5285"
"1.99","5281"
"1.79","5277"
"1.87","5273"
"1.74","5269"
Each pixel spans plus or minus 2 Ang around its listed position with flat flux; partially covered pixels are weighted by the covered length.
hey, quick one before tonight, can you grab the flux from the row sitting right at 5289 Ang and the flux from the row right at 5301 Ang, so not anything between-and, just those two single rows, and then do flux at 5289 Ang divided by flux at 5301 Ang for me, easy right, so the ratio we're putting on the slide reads 1.04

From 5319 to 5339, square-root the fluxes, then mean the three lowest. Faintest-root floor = 1.44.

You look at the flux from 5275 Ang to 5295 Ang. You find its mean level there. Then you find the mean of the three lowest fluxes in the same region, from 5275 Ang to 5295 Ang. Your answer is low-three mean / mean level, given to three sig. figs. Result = 0.945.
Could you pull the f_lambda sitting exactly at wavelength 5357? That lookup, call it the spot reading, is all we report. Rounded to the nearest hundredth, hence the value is 1.93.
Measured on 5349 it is 2.28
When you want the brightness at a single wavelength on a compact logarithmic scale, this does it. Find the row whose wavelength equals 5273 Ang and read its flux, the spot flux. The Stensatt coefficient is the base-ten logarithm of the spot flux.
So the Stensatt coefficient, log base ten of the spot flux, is 0.27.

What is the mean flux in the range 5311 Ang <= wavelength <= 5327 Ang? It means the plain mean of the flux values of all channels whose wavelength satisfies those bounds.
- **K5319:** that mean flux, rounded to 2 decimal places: 2.27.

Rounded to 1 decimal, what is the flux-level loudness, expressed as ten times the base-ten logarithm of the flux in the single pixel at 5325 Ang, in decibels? 3.4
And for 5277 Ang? 2.5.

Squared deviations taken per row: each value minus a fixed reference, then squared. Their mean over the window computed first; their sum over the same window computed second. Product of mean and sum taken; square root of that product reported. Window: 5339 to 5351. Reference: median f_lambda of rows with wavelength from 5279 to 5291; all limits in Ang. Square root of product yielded 0.19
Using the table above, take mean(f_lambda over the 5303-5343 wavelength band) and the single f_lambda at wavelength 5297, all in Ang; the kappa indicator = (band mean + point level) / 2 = 2.08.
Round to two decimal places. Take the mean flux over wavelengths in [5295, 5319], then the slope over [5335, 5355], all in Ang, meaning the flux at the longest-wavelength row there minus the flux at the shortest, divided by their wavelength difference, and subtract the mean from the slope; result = -2.20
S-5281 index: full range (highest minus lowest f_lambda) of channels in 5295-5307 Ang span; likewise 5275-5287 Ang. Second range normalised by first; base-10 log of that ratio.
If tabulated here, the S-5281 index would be 0.17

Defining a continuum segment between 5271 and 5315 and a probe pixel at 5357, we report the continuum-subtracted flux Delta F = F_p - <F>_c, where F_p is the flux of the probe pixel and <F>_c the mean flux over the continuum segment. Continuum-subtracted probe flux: -0.17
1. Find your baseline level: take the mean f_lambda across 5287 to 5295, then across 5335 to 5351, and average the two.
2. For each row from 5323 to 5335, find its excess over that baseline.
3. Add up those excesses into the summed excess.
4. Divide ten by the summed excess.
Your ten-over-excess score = 105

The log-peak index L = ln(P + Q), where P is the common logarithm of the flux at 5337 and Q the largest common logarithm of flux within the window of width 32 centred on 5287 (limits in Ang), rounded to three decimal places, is -0.345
